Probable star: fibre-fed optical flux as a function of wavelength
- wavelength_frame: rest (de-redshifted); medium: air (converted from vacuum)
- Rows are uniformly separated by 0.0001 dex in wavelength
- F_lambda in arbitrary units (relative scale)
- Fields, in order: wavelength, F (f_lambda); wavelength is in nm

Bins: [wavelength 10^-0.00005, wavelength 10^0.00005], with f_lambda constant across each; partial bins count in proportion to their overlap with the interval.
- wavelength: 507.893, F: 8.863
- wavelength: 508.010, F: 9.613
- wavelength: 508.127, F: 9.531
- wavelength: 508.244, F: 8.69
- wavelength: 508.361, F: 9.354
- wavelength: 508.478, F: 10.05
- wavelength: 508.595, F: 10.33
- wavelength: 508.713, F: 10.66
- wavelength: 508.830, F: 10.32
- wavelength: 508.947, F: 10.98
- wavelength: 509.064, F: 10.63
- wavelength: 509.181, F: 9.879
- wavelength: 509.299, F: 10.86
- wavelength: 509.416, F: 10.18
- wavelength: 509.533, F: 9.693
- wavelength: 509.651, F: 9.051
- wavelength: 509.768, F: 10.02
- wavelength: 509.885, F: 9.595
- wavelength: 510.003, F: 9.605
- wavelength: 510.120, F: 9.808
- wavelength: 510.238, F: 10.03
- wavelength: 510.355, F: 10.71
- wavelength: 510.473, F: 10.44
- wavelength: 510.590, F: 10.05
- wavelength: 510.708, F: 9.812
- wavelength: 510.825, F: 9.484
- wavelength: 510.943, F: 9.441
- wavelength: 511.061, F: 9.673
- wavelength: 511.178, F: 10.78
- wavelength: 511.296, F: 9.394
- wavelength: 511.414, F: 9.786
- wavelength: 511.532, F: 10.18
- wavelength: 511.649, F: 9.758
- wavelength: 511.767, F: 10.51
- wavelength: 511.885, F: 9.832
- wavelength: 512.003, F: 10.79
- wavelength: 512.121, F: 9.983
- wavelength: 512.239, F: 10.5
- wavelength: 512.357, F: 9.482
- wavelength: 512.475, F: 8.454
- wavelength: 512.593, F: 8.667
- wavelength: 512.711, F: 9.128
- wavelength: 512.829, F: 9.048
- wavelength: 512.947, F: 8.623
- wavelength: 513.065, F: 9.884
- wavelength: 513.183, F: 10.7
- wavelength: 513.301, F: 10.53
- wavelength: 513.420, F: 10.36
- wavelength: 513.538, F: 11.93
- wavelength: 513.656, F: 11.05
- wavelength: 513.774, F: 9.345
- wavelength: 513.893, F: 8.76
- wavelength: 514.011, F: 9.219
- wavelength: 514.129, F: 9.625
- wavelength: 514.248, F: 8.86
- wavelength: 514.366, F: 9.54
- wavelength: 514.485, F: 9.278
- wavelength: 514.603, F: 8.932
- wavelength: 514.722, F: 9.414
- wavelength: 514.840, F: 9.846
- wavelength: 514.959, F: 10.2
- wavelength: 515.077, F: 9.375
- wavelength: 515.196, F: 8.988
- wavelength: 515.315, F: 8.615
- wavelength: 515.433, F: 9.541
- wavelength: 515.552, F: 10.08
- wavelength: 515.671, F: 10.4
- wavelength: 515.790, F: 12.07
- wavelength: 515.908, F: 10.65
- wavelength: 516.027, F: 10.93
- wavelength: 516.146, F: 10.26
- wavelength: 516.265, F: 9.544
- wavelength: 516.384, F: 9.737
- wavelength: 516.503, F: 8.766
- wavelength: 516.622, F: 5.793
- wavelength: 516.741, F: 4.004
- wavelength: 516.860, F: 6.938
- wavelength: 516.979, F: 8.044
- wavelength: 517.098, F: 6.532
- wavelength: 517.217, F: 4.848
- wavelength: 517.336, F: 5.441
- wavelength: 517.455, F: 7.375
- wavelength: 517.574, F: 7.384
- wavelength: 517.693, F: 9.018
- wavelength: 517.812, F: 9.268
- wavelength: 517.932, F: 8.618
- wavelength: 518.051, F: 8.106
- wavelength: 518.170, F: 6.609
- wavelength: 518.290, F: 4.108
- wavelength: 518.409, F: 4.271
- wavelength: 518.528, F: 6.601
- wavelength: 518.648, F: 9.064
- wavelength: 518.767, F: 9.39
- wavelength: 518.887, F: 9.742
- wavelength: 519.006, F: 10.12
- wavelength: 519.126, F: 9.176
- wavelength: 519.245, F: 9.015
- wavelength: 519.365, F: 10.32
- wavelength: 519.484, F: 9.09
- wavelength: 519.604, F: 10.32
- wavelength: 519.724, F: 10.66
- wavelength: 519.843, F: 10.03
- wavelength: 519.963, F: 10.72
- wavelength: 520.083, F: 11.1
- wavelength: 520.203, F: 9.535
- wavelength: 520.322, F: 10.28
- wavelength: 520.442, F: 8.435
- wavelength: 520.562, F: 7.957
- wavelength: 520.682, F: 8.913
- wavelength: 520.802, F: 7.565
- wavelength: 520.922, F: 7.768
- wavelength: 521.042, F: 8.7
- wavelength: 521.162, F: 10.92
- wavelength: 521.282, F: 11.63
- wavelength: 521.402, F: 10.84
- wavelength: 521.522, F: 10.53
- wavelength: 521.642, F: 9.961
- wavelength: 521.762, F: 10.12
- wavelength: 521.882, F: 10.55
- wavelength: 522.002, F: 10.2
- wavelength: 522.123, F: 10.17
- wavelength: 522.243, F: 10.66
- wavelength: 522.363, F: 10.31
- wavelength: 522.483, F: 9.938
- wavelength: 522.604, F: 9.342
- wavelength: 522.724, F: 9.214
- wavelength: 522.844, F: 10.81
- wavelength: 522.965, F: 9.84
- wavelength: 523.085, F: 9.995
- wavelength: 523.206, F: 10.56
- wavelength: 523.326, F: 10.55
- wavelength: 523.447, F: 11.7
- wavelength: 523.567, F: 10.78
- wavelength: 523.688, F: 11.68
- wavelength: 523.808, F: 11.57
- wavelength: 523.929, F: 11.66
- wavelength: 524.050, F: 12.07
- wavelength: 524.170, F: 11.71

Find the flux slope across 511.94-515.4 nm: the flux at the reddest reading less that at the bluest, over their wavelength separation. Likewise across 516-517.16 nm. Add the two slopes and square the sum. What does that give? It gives 22.7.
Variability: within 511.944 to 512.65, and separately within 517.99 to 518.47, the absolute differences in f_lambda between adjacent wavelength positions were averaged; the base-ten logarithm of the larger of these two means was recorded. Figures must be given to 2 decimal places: 0.14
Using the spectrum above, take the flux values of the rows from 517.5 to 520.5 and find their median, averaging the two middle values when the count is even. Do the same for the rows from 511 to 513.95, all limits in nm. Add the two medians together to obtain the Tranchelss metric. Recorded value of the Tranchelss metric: 19.0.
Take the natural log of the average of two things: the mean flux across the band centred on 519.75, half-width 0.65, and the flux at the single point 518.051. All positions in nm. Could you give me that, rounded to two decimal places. 2.20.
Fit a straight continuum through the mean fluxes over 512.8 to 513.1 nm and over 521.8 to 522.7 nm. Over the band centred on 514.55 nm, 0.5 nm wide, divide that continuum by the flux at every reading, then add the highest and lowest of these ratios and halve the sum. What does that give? 1.01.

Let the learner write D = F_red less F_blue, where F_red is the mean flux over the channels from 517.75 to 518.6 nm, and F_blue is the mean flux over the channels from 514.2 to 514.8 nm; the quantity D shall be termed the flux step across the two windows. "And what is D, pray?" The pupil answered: -2.4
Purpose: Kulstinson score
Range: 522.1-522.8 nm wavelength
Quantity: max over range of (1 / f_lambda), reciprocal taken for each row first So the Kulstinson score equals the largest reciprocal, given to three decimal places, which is 0.109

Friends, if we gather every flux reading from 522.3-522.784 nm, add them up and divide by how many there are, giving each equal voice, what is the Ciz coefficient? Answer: 9.7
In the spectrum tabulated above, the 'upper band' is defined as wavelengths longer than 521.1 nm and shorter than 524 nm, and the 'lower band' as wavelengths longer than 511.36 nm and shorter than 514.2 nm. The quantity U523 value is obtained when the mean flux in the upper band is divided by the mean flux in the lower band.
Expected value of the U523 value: 1.07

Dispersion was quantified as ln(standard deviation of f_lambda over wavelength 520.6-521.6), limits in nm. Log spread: 0.4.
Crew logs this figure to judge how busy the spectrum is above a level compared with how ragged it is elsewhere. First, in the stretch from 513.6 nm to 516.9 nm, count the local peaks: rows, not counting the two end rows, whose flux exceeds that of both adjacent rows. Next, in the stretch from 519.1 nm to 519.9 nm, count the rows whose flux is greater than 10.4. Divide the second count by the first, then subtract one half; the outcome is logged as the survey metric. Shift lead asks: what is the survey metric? 0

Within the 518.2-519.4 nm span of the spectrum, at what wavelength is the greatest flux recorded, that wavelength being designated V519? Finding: 519.365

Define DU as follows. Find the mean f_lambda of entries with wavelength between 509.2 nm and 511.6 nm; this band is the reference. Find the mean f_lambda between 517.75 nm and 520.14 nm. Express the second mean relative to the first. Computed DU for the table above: 0.89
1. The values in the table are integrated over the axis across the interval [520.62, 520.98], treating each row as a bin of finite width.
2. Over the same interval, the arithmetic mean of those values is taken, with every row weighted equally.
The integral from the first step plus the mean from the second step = 11.0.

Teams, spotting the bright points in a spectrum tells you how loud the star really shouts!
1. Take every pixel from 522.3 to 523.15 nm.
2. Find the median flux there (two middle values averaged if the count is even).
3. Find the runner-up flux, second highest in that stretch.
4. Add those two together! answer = 20.2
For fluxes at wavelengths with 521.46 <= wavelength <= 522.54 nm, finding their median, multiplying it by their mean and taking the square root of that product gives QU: 10.2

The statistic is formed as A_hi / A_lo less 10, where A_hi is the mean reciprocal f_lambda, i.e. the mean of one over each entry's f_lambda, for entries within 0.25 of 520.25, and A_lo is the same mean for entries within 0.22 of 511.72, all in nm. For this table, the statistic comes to -8.97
